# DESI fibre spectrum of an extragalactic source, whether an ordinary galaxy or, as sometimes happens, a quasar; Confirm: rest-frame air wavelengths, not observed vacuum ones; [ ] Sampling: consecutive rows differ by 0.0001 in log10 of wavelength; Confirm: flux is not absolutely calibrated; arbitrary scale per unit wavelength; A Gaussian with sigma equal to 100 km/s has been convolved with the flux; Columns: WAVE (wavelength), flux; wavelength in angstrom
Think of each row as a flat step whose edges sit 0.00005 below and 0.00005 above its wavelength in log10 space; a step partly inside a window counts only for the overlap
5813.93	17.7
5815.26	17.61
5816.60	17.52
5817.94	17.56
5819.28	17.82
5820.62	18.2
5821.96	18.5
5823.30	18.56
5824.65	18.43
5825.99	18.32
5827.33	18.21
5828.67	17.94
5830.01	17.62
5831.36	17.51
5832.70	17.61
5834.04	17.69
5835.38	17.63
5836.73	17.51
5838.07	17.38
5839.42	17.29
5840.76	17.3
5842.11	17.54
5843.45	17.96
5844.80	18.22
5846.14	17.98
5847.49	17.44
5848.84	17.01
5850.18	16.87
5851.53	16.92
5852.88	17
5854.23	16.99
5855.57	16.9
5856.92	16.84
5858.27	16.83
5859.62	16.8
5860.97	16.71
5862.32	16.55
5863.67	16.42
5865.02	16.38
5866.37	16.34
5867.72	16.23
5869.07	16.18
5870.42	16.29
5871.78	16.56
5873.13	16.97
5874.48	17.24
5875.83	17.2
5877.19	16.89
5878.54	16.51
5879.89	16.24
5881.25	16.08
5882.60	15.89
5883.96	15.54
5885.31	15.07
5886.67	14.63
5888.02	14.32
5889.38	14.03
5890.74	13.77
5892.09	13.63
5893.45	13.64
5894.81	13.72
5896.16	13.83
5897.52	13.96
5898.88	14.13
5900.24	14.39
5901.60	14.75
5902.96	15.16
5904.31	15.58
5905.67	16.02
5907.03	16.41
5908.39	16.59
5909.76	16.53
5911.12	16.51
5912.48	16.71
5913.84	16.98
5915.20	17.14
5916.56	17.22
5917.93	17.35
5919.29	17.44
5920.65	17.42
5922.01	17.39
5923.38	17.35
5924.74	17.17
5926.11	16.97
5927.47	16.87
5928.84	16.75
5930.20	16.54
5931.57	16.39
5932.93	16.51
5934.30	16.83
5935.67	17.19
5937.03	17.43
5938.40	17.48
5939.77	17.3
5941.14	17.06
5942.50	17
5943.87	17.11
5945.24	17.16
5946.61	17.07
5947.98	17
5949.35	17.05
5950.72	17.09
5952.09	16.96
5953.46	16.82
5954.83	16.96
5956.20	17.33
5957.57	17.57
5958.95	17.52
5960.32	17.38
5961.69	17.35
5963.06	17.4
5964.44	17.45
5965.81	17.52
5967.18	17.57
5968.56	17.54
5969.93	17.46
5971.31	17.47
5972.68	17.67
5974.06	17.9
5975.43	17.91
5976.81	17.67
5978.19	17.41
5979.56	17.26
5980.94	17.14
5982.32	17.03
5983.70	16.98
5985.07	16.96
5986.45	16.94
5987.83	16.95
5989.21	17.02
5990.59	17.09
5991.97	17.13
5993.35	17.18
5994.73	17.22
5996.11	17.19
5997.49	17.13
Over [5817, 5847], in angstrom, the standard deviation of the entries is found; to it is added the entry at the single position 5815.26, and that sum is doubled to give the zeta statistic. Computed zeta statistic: 36.0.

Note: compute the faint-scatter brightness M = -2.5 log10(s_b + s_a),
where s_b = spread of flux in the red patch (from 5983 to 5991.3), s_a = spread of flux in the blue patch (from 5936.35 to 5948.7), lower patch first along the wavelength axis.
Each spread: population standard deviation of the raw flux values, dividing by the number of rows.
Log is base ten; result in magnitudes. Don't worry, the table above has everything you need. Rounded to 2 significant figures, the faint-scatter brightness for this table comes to 1.6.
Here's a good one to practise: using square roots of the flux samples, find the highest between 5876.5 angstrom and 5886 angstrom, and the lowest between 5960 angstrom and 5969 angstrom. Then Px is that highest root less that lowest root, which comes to -0.06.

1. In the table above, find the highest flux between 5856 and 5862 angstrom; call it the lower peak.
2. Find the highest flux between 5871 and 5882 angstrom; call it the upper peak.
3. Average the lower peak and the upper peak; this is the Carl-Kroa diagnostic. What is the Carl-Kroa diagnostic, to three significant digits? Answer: 17.0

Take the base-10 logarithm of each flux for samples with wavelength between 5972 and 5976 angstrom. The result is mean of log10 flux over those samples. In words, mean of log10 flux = 1.25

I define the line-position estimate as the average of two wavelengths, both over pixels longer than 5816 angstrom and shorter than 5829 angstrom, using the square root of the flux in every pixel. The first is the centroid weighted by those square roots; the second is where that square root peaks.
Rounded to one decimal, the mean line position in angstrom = 5823.0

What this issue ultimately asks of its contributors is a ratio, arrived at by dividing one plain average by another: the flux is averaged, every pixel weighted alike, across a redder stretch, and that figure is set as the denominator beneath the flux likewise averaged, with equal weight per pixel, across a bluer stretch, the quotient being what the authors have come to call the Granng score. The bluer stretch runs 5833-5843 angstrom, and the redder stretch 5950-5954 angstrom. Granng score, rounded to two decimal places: 1.03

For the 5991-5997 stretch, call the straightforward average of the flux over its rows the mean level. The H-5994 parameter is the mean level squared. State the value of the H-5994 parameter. 295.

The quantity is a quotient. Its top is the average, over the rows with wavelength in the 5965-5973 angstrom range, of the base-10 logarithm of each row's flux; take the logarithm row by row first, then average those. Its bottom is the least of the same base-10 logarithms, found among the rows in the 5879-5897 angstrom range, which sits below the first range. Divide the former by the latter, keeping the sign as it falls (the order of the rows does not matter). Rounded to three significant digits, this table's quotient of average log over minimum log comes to 1.10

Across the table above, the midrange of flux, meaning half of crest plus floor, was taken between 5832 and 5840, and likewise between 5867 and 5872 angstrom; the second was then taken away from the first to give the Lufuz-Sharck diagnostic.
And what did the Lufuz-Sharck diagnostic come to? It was 1.1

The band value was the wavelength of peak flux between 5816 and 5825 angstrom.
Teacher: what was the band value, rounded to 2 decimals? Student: 5823.30 angstrom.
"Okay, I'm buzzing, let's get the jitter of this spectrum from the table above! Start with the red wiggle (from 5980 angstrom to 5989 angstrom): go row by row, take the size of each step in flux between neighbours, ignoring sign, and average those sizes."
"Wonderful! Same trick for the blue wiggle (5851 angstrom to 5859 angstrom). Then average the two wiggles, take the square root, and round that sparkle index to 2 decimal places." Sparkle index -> 0.21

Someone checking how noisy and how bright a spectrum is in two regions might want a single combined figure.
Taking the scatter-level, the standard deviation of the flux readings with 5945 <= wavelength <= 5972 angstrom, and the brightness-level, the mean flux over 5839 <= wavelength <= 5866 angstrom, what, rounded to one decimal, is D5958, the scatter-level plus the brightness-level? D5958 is 17.3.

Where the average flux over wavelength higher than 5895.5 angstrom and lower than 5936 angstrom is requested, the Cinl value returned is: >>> 16.3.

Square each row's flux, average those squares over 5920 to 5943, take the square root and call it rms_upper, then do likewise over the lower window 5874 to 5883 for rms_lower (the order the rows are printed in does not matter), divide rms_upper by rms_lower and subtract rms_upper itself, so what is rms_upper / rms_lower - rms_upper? -16.0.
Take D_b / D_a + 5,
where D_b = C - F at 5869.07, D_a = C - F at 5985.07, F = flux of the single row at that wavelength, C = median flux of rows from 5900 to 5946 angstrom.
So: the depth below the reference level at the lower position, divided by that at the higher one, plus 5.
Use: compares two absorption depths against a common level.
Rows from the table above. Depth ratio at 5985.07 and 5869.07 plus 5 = 58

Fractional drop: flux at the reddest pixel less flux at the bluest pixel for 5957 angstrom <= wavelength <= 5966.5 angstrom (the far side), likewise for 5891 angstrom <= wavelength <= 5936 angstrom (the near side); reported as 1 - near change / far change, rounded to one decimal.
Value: 72.2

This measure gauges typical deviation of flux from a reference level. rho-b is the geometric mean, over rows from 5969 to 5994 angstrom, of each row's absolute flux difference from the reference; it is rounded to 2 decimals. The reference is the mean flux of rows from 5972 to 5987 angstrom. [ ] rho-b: 0.25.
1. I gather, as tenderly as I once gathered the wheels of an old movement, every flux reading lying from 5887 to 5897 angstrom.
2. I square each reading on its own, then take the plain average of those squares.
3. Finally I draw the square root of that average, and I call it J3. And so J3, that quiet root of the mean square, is 13.9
